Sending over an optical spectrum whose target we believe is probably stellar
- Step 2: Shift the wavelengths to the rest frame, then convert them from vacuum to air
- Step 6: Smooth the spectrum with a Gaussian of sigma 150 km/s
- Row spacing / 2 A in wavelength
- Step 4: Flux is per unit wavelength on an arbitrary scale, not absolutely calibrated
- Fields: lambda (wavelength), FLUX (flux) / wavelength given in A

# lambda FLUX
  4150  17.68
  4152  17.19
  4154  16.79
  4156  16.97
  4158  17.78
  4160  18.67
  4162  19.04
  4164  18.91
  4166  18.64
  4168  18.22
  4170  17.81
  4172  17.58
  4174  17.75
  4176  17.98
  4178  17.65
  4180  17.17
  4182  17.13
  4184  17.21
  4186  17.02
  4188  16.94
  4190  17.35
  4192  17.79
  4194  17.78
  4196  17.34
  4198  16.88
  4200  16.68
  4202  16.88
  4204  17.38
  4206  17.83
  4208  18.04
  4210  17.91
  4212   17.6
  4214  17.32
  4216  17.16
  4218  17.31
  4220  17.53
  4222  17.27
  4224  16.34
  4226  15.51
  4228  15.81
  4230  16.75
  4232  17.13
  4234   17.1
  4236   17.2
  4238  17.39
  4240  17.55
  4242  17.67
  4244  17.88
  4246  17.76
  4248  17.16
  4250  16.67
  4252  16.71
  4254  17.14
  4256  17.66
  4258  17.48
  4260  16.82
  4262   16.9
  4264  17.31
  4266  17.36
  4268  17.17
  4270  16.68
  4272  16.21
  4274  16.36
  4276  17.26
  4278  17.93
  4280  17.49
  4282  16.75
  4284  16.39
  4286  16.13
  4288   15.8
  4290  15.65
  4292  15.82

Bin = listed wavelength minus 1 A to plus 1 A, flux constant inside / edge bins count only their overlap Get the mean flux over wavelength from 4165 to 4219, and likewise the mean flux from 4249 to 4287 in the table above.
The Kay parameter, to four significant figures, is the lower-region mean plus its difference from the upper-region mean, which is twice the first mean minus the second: 18.02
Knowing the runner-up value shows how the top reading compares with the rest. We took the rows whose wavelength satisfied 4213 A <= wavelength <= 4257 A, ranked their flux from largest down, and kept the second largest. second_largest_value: 17.76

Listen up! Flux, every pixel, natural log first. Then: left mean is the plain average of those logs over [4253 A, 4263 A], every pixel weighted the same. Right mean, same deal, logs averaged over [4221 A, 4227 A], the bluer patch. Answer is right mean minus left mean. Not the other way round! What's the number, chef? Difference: -0.050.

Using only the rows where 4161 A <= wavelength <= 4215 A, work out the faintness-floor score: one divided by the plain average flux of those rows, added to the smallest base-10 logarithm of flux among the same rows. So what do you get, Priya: 1.28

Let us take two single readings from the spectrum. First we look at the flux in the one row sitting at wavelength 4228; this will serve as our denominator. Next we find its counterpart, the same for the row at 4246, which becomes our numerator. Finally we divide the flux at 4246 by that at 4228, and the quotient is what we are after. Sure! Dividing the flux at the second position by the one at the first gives 1.12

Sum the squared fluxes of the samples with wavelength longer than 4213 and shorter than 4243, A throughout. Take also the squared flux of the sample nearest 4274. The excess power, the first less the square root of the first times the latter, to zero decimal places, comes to 3264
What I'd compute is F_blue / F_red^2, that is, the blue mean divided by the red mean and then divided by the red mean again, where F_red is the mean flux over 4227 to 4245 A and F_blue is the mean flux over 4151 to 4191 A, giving 0.0600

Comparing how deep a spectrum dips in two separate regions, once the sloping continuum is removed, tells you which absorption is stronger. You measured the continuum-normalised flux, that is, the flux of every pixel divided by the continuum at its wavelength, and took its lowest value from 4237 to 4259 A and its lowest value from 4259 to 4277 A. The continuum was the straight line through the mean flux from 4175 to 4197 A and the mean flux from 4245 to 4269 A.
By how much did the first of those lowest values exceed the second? 0.02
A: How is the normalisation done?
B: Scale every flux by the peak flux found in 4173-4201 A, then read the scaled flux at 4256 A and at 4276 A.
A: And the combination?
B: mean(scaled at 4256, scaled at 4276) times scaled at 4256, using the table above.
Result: 0.95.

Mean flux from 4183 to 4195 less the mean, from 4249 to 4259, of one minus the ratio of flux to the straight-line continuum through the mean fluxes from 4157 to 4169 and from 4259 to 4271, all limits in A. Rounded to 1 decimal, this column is 17.3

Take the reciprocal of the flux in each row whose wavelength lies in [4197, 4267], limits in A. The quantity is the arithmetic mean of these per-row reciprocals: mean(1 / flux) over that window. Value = 0.0583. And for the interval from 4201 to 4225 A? 0.0576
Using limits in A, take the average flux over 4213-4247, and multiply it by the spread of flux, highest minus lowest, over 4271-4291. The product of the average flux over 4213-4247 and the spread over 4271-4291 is 39.0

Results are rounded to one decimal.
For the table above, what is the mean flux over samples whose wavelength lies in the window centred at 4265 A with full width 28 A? 17.1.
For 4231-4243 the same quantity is 17.3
